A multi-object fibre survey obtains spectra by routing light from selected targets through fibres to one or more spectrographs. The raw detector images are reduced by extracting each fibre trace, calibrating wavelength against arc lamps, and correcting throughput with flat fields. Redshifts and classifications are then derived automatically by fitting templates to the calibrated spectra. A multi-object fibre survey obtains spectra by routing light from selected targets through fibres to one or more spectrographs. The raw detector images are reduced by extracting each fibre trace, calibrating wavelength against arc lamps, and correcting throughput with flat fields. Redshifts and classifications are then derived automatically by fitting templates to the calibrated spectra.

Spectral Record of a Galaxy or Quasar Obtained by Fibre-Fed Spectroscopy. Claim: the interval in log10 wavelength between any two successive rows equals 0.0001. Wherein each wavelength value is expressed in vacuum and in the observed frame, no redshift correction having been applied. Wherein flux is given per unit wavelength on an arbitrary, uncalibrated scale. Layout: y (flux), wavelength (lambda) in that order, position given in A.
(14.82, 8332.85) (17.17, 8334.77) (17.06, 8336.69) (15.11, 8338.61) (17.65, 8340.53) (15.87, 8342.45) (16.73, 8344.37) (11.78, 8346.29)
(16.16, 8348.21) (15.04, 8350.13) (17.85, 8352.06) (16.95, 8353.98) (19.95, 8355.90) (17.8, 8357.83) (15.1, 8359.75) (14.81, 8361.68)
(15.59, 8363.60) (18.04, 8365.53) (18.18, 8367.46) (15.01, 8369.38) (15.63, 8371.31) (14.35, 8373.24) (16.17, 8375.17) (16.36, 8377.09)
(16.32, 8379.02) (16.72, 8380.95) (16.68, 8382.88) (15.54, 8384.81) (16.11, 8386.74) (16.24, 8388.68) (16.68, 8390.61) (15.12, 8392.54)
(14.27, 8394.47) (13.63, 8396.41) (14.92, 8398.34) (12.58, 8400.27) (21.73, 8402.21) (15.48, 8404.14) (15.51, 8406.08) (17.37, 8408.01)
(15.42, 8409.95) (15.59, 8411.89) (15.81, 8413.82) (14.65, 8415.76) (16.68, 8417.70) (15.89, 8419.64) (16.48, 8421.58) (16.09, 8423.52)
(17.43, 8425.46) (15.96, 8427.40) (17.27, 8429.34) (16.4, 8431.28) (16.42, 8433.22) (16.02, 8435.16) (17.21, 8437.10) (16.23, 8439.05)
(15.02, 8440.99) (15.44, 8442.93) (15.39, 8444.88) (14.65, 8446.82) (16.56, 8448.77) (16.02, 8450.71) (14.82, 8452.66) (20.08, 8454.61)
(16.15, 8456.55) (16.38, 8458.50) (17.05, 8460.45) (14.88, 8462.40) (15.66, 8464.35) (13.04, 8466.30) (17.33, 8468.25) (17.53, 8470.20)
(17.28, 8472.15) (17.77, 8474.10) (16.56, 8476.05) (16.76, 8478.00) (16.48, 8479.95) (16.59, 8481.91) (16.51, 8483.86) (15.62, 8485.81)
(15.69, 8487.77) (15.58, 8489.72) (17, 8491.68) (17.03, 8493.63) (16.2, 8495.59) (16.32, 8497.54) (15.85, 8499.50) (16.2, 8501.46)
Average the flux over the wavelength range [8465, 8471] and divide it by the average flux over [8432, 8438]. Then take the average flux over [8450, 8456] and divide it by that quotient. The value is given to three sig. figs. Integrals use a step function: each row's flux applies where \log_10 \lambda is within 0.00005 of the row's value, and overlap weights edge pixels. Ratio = 17.6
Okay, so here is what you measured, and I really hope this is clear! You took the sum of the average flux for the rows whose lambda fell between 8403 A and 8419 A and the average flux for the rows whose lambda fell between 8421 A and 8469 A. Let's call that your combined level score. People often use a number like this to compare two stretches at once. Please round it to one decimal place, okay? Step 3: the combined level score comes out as 32.0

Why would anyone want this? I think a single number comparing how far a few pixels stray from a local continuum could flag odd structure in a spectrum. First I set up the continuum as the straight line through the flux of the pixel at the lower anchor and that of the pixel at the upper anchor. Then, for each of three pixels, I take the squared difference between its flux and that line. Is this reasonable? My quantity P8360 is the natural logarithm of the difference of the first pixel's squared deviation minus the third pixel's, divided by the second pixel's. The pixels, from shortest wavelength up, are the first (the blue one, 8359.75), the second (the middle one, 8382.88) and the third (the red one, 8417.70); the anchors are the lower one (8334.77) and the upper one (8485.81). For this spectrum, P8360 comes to 12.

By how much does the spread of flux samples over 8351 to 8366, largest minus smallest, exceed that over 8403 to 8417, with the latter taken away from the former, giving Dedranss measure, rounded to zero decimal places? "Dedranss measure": 2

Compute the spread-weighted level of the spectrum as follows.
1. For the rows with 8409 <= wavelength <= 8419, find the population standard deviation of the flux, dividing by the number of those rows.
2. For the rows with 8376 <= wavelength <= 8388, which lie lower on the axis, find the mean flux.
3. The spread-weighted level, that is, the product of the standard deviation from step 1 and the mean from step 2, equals 11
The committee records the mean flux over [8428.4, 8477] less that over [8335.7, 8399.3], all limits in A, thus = 0.24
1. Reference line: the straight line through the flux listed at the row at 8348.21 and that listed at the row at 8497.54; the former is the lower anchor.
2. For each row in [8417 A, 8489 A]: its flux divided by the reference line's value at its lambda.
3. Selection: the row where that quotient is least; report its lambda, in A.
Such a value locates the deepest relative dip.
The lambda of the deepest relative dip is 8466.30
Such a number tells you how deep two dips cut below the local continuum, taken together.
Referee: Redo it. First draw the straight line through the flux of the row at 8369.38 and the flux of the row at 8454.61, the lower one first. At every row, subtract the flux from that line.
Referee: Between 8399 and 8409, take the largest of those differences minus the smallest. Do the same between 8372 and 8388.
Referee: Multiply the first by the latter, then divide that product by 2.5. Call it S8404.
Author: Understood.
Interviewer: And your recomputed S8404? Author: 7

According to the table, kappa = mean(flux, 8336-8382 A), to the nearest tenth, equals 16.3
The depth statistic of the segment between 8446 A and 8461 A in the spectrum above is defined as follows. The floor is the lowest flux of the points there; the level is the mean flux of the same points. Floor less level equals -1.81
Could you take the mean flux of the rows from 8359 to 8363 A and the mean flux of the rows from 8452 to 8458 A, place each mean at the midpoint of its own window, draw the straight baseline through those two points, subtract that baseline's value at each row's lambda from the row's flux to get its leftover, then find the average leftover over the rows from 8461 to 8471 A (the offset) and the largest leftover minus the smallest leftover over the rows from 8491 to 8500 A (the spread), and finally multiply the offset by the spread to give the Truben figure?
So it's -2.1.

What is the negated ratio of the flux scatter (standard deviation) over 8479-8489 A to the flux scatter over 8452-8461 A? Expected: -0.25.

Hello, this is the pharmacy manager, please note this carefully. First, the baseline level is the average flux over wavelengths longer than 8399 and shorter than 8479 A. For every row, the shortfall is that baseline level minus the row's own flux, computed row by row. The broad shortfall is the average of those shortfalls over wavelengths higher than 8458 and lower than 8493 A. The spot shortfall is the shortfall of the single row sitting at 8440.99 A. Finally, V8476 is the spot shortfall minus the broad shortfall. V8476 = 1.3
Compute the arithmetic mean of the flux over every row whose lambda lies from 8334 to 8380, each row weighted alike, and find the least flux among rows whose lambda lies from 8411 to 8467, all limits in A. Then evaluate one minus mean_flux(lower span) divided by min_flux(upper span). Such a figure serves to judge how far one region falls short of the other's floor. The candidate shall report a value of -0.25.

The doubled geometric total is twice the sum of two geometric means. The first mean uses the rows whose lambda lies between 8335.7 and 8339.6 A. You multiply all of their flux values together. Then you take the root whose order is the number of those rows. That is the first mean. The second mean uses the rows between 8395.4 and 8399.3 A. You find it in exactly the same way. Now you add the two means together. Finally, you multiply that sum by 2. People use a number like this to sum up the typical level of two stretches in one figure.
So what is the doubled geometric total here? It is 60.6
